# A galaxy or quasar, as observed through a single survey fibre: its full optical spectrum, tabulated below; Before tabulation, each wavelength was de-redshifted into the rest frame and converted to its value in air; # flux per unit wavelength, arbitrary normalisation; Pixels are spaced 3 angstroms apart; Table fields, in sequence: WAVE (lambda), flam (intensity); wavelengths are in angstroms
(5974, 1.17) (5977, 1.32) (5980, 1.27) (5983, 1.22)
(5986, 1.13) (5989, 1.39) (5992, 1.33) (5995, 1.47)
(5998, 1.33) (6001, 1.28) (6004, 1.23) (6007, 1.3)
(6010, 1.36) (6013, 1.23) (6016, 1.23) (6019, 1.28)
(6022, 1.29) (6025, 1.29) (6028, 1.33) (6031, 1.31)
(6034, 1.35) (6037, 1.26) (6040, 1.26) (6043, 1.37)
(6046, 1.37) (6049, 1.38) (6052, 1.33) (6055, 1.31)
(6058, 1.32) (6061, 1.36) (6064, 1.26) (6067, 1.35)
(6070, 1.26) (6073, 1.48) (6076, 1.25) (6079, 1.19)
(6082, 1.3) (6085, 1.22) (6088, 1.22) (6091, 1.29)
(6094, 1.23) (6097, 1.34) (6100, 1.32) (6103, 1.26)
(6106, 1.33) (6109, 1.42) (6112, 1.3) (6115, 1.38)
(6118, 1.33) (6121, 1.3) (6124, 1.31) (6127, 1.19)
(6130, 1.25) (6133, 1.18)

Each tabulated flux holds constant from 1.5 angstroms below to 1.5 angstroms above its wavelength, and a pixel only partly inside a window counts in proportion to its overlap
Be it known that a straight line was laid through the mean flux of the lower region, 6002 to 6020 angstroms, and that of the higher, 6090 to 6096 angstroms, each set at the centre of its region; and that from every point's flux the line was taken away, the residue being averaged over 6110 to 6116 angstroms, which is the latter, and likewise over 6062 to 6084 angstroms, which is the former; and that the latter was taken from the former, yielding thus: -0.05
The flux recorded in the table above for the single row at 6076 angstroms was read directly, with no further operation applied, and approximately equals 1.25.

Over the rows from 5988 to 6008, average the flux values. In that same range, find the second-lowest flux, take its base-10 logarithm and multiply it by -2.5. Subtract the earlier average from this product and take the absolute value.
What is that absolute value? 1.60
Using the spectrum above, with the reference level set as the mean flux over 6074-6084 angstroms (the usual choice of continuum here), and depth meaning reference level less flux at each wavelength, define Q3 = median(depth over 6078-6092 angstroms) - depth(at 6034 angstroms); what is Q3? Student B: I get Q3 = 0.13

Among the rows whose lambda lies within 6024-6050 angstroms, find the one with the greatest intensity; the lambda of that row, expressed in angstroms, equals 6049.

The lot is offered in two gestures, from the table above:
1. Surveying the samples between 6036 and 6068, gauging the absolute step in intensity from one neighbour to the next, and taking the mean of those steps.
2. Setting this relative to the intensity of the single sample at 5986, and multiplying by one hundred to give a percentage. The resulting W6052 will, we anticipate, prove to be 3.8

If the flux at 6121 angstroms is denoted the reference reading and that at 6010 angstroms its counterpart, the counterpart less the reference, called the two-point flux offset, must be 0.060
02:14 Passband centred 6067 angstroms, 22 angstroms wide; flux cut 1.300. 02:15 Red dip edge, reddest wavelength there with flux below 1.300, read 6076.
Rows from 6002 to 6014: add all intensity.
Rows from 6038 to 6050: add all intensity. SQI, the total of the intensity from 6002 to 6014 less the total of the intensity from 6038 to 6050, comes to -0.26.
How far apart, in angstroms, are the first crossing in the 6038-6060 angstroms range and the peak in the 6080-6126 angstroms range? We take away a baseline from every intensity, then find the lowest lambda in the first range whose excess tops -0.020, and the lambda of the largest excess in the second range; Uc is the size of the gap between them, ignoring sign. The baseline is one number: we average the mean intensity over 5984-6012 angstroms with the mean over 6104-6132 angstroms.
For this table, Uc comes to 66 angstroms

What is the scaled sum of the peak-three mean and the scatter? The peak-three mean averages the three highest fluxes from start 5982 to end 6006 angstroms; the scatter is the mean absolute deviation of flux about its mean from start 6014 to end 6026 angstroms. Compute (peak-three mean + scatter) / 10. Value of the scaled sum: 0.142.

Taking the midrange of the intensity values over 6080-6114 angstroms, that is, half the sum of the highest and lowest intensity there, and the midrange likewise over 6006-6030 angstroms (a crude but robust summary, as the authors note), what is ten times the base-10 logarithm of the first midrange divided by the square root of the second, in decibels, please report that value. 0.64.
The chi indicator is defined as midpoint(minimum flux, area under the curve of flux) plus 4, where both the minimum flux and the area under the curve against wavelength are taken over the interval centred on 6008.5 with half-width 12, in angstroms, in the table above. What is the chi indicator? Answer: 20.0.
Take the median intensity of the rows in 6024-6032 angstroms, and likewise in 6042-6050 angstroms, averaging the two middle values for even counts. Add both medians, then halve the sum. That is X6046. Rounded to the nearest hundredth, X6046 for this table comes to 1.34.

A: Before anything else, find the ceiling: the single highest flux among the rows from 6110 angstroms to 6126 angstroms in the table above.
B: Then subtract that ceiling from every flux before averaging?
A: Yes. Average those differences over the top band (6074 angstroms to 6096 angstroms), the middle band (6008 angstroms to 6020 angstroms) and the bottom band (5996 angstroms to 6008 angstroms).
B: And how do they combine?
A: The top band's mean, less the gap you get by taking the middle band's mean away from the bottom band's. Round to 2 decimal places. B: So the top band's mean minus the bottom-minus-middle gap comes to -0.15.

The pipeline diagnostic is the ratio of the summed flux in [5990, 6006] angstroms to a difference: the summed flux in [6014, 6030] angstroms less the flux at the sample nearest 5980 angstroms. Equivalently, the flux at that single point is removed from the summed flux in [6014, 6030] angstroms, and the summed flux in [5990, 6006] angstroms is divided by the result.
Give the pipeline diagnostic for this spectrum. 1.29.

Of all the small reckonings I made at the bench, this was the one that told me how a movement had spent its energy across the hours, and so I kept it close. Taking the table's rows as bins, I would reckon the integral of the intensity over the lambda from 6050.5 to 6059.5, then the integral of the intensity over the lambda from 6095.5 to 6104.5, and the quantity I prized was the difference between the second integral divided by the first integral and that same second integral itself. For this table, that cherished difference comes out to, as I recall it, -10.8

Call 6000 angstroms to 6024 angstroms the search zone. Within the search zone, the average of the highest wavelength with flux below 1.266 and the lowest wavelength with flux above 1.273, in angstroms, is 6008.5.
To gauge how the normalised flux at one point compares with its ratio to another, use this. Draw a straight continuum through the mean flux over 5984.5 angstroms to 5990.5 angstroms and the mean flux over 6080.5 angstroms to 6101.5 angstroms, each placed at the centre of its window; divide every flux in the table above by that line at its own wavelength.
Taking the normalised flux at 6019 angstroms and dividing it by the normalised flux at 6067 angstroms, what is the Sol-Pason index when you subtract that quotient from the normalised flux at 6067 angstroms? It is 0.11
